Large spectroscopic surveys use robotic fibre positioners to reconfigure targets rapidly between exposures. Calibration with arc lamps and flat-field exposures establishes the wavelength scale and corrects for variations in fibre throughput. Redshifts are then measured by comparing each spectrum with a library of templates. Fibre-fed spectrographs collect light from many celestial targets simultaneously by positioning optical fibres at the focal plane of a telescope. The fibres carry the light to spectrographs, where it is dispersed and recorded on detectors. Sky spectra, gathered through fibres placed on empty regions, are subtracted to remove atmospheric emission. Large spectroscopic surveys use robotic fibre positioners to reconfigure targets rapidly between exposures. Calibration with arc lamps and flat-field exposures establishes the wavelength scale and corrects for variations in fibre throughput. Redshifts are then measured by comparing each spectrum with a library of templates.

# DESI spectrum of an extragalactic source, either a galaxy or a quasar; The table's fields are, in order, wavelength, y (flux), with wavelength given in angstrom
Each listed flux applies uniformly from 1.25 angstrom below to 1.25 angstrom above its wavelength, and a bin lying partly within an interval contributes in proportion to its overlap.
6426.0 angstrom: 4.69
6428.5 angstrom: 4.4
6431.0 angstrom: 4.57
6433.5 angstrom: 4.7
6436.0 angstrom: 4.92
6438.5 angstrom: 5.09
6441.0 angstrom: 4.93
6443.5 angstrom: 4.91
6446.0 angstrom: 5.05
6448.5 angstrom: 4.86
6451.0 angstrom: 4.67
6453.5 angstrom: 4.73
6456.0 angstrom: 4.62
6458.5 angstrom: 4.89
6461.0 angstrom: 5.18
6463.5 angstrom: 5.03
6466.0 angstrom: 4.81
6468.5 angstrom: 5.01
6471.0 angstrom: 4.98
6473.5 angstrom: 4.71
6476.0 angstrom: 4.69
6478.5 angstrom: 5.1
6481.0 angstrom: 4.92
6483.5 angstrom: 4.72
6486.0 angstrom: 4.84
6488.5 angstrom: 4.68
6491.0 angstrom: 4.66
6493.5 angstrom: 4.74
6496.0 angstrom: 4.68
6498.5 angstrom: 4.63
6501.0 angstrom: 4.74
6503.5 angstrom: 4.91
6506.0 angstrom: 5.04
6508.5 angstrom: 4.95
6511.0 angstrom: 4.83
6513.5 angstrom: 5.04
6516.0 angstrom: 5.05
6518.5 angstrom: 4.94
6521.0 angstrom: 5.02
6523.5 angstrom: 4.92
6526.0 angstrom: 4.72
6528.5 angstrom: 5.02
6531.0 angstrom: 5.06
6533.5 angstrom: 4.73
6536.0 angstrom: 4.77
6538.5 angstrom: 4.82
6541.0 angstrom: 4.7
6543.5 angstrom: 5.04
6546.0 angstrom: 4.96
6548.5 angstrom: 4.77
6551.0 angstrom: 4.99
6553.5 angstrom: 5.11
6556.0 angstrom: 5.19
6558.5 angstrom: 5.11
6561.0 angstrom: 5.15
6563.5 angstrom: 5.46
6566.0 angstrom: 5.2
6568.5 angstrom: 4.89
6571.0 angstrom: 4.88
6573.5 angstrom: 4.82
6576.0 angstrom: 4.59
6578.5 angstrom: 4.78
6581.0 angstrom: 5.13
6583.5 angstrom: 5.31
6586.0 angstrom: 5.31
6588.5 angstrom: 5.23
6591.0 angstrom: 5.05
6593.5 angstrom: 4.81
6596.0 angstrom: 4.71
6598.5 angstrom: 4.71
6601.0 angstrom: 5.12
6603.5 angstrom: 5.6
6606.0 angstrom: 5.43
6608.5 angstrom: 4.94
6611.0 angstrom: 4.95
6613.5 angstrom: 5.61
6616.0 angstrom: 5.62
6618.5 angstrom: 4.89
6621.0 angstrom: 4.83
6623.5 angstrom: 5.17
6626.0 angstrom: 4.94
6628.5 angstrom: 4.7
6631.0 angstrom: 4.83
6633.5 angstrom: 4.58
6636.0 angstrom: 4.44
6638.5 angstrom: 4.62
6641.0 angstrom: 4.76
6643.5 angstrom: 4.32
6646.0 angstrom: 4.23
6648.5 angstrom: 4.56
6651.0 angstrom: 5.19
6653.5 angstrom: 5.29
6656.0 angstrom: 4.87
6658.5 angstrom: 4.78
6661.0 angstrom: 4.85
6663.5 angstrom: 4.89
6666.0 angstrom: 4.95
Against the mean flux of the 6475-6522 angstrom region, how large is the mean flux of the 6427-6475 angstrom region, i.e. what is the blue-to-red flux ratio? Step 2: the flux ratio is 1.00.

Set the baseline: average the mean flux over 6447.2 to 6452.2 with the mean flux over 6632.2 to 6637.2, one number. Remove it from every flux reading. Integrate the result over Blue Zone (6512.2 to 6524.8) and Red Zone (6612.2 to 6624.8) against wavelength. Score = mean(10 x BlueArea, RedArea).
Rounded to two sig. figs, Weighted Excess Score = 26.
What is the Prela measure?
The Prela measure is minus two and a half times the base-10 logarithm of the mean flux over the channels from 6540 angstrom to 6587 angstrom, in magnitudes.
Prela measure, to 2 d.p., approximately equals -1.75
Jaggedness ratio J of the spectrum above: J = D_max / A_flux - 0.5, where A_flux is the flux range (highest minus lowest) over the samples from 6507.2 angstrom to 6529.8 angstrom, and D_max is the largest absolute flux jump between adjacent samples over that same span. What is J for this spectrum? 0.41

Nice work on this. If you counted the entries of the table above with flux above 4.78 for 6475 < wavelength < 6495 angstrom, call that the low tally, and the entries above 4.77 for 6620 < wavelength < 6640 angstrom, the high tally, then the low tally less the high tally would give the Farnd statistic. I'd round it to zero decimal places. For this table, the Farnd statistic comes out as -1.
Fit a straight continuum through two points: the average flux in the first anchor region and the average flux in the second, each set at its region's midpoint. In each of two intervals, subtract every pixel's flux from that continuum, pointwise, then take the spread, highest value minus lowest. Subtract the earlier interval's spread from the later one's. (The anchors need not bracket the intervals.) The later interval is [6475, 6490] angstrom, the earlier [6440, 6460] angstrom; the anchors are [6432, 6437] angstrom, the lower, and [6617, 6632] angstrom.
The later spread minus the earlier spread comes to 0.0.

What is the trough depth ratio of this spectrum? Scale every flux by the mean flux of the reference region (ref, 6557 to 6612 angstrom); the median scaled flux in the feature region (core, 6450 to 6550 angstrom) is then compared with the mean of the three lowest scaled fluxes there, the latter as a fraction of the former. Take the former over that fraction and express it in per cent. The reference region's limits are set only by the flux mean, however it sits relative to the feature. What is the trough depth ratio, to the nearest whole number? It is 100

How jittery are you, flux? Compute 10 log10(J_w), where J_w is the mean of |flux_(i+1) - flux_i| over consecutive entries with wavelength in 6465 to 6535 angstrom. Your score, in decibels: -8.5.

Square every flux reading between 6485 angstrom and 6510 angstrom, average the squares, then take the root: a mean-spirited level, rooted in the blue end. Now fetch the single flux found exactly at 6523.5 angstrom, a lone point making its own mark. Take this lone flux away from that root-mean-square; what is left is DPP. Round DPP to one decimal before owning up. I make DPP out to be -0.1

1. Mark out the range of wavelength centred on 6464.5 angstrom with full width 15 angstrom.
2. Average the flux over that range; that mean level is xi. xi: 4.98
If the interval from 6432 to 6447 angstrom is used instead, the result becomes 4.93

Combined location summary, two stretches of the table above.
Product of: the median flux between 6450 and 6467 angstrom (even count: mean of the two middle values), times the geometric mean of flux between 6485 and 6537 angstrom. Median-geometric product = 23.3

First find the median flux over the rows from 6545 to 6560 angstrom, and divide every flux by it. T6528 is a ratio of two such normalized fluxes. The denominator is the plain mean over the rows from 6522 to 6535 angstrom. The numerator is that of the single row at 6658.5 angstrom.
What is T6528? 0.98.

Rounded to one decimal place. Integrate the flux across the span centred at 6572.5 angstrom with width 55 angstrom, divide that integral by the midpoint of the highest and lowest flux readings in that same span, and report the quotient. 54.8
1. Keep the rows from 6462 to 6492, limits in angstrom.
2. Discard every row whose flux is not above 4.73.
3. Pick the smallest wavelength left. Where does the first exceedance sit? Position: 6463.5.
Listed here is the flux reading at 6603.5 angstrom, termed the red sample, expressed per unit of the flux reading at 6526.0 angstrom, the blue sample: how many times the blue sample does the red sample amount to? 1.19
